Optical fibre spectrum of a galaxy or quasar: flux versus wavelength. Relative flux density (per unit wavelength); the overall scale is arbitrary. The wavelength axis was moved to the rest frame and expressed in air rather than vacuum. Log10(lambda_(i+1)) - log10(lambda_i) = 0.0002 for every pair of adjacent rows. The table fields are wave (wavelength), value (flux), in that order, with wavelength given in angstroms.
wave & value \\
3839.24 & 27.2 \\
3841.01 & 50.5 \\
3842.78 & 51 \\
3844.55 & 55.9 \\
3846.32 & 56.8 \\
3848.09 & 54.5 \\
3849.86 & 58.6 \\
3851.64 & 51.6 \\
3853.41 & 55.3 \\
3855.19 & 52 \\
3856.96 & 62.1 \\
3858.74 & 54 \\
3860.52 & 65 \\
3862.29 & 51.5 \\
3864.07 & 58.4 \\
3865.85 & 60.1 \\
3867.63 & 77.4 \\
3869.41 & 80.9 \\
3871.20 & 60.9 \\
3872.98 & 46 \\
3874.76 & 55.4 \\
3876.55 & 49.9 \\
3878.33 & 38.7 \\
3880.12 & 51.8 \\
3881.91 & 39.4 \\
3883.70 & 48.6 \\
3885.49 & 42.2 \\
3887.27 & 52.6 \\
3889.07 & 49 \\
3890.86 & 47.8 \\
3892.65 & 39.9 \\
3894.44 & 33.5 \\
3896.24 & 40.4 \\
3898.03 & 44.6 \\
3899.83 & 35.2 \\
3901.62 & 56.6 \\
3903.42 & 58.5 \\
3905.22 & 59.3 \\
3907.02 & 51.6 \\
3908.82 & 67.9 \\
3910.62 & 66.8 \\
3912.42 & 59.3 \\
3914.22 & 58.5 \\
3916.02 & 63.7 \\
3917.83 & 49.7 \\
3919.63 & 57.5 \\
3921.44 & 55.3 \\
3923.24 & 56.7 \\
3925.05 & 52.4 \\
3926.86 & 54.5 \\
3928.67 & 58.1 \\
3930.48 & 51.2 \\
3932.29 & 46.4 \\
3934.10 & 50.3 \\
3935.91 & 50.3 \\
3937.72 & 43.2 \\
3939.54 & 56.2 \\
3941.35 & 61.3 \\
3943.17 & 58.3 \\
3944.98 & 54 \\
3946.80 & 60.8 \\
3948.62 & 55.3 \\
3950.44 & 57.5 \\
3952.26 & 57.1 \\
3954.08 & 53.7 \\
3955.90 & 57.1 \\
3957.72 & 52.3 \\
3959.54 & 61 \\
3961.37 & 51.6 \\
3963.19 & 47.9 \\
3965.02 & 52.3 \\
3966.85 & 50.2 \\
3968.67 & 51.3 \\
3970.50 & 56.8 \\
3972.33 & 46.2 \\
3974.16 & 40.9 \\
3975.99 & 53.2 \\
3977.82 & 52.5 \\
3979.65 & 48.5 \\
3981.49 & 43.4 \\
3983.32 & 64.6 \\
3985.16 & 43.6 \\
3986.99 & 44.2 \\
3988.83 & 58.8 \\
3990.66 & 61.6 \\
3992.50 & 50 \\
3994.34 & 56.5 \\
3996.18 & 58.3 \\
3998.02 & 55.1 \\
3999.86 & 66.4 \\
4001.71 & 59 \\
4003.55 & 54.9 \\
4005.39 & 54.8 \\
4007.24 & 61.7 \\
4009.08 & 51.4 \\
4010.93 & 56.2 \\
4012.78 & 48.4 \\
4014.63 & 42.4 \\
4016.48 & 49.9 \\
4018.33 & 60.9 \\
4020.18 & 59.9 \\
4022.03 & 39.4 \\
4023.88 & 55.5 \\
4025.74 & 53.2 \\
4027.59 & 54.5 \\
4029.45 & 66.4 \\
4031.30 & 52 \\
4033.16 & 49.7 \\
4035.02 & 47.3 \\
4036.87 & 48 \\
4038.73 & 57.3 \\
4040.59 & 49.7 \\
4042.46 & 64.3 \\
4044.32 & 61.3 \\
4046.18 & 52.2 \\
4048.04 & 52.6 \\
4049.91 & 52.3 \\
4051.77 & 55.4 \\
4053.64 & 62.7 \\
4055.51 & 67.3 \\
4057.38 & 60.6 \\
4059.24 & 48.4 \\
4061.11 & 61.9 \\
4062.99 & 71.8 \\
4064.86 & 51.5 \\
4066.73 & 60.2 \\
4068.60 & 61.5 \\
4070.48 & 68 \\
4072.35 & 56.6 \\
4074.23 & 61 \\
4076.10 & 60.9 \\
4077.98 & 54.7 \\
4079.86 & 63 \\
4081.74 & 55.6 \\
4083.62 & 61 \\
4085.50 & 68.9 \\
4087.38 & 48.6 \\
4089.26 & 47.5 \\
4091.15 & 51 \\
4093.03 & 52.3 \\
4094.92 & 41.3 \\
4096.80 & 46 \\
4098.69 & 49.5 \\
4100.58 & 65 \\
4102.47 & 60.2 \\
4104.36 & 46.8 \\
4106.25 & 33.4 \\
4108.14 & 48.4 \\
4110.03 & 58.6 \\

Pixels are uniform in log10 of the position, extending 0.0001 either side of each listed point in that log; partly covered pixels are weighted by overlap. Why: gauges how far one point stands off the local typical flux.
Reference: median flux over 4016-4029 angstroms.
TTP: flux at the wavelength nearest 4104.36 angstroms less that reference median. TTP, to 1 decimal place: -7.7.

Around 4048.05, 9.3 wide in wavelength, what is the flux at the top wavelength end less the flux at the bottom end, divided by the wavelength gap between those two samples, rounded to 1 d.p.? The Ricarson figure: -0.8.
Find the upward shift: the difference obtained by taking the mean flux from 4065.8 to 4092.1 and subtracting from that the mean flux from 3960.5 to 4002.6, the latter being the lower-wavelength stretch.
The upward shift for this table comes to 5.7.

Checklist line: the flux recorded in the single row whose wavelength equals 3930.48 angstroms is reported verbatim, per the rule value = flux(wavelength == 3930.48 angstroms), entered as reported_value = 51.2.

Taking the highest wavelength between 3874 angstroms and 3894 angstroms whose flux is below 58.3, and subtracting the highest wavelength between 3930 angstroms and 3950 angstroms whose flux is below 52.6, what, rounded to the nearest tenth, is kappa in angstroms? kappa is -45.1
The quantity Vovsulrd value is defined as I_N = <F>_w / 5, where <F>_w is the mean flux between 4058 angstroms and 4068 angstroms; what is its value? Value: 11.8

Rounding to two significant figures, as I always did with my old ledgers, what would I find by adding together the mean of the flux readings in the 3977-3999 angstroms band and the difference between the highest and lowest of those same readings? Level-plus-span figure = 74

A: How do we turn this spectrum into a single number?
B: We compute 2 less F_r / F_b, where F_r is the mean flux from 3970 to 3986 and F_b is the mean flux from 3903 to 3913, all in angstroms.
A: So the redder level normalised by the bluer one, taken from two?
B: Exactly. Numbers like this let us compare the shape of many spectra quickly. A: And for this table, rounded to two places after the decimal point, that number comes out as 1.18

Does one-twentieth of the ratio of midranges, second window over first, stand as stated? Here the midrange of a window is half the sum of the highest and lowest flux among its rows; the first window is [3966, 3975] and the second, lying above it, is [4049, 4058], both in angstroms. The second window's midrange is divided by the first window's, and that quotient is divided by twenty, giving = 0.061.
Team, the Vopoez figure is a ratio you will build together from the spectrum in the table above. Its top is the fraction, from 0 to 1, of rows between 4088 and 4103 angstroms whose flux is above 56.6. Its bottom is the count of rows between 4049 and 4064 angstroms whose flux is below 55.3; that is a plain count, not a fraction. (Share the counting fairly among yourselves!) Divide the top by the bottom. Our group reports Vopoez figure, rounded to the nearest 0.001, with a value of 0.125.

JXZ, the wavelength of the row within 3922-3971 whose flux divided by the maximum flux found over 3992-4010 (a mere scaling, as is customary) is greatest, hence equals 3941.35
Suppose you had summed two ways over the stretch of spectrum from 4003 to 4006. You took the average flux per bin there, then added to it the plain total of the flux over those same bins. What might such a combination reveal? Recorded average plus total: 165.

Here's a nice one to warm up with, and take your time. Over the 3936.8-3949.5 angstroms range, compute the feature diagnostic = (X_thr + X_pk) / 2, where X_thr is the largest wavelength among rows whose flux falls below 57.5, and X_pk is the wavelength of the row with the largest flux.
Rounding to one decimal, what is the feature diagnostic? 3945.0 angstroms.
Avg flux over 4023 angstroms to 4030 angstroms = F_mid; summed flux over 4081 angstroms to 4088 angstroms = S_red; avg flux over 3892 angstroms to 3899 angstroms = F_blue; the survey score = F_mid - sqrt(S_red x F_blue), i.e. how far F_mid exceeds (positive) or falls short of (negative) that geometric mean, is -39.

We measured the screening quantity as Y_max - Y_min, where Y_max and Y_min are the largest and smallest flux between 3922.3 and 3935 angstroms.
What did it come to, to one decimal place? 11.7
